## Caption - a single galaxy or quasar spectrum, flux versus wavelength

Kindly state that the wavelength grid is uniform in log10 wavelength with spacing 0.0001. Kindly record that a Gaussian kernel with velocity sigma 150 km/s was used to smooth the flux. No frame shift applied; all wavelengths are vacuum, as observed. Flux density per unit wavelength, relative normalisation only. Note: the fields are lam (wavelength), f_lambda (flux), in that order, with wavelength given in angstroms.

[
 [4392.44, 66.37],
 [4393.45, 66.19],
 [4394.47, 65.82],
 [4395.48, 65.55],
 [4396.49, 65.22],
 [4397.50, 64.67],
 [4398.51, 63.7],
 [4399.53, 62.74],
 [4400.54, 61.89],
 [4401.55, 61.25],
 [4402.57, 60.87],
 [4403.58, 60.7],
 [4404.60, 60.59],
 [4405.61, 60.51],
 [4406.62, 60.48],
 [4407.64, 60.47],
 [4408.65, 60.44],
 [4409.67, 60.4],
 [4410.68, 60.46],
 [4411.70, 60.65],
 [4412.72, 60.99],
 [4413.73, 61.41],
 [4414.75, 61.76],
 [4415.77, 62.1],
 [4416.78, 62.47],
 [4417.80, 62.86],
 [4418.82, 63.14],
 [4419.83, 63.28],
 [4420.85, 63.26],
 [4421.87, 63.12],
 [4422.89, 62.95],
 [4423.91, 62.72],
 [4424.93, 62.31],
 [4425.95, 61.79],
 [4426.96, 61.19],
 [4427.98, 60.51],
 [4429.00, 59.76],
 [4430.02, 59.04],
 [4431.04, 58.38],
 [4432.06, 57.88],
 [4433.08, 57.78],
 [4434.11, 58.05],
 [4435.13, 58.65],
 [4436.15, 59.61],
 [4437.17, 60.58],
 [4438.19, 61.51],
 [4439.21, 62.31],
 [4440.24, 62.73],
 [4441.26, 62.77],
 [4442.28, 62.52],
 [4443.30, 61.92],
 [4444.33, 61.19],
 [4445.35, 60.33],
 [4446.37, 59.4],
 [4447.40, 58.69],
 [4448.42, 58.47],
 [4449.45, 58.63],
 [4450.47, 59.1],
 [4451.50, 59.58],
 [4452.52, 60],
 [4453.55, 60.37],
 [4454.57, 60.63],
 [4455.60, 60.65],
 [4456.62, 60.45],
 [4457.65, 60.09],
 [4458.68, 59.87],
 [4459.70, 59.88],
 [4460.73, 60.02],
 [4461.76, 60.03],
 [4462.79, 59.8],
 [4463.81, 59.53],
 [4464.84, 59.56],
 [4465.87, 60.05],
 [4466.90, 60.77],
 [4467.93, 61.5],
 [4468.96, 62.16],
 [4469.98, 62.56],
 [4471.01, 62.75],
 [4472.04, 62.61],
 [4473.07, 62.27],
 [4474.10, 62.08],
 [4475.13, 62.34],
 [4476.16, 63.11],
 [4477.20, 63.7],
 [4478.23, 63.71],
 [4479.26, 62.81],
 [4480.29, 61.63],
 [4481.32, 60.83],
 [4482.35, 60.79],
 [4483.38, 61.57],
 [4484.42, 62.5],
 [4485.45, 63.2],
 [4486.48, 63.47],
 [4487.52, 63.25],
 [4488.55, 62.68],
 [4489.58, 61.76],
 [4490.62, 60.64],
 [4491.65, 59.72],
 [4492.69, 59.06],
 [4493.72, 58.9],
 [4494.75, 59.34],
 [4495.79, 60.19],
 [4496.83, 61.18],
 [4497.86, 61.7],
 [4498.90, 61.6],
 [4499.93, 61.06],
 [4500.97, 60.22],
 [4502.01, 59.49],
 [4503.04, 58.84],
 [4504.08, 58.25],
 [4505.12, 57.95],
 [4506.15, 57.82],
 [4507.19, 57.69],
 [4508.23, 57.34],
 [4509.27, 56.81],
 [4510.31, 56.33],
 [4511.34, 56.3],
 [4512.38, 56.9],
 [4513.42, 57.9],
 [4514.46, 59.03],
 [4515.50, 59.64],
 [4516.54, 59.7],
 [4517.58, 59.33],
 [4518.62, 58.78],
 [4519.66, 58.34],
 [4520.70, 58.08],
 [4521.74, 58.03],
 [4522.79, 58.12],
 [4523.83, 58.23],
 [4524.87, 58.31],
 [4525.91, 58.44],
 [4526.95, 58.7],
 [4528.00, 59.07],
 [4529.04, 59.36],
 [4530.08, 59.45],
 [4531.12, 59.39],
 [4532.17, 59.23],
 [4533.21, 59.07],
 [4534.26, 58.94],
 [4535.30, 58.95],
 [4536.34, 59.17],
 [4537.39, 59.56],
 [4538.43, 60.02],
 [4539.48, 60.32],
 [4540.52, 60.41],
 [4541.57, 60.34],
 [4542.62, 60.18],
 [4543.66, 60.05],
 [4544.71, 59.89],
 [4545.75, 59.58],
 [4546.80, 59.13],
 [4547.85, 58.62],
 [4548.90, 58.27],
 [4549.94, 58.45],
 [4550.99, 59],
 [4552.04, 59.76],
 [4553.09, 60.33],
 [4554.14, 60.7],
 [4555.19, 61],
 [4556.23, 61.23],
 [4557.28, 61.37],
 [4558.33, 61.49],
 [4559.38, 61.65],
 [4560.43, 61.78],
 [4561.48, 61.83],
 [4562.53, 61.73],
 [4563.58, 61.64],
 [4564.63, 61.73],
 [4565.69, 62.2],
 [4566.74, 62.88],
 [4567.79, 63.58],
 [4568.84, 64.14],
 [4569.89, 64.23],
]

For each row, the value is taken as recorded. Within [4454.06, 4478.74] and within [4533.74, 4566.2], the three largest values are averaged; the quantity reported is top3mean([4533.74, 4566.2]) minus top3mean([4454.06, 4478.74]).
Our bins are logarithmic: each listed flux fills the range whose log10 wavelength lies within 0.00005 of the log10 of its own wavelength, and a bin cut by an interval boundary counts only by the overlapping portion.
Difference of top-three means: -1.6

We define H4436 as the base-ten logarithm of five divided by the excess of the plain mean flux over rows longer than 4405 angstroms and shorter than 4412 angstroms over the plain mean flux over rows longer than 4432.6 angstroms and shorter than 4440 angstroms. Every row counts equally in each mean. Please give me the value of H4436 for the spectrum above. 0.85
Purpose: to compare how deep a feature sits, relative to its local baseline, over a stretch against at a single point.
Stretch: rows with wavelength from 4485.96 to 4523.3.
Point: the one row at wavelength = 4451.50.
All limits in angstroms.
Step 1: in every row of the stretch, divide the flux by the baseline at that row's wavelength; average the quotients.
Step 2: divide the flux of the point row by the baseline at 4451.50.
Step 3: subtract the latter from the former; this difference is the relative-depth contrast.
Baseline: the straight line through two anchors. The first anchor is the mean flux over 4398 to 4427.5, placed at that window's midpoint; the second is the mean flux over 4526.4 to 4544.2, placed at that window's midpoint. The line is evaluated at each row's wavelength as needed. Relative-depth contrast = 0.01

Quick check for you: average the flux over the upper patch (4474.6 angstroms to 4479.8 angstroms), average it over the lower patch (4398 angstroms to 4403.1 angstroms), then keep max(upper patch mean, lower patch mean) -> 63.1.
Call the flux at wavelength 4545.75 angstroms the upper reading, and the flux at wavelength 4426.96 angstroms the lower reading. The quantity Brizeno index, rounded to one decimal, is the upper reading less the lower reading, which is -1.6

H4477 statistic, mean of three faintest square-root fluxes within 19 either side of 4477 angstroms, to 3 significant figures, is 7.69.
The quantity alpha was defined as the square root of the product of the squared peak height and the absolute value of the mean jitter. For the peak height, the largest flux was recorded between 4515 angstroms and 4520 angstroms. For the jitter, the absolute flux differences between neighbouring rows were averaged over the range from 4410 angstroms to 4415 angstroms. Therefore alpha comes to 34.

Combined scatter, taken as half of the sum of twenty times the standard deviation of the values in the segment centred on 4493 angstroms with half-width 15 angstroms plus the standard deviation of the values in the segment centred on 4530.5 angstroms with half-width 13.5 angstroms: 18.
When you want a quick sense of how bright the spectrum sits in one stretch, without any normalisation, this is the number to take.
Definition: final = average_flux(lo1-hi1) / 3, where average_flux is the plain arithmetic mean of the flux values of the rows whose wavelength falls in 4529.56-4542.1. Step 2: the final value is 19.9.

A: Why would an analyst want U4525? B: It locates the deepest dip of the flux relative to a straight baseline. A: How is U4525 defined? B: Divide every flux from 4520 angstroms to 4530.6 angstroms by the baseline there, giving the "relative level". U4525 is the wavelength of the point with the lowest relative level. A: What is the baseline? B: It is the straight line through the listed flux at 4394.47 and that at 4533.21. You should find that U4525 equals 4521.74 angstroms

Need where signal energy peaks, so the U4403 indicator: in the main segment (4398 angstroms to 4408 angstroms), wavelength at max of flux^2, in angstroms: 4398.51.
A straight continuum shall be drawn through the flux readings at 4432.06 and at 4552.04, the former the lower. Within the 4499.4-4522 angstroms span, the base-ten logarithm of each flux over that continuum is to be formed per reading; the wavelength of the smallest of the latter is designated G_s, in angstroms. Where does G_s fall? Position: 4511.34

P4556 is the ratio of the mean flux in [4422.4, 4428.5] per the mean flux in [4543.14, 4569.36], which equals 1.02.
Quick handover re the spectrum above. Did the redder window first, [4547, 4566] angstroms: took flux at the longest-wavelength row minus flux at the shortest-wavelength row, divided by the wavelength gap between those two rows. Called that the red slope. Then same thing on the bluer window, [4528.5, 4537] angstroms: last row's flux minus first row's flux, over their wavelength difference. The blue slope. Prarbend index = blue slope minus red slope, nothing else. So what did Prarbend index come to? -0.23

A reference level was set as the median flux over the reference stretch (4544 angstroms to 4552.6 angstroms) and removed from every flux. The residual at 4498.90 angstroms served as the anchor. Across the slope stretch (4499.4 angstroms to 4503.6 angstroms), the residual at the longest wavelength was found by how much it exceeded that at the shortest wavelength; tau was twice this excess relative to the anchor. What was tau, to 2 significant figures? -1.8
